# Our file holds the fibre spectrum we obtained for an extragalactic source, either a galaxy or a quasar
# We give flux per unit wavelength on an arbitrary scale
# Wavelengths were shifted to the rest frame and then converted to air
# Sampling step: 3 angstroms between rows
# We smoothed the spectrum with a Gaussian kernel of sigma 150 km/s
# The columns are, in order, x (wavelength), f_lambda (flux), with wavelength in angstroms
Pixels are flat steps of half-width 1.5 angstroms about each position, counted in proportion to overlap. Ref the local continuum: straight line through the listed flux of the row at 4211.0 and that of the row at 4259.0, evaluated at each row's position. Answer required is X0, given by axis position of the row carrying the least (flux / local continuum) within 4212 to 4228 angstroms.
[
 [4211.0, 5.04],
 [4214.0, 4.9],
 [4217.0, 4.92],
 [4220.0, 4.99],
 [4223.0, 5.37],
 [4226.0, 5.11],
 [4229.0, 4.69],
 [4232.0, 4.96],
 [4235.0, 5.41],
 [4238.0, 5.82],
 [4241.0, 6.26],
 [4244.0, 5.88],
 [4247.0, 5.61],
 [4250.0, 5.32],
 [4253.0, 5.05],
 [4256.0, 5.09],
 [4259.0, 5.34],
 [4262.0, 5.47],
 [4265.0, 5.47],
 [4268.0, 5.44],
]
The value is 4214.0 angstroms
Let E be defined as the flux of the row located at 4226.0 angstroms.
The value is 5.11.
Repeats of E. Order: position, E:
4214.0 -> 4.9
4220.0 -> 4.99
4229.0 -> 4.69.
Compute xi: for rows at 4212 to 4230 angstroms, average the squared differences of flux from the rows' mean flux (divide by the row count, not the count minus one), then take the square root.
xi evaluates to 0.21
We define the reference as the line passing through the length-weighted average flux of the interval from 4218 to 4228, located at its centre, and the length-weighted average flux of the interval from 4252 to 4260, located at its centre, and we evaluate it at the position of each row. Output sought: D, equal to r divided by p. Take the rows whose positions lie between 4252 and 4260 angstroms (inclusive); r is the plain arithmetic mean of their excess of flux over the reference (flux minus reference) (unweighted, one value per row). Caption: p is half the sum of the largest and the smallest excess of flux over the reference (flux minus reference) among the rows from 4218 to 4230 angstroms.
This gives 0.0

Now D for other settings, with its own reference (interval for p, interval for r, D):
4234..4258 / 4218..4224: 0.1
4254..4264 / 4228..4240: 0.7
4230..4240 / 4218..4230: -0.3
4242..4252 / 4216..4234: -0.3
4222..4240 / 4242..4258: 2.0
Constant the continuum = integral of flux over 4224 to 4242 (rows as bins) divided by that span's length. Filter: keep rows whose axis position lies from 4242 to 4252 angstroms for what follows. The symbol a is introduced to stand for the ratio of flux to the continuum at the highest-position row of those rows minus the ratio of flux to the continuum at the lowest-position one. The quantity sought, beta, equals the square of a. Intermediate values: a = -0.10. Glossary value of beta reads 0.011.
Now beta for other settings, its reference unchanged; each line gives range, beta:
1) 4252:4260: 0.003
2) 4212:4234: 0.000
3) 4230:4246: 0.030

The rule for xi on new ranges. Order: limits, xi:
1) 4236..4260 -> 0.39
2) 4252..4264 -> 0.17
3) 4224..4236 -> 0.26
